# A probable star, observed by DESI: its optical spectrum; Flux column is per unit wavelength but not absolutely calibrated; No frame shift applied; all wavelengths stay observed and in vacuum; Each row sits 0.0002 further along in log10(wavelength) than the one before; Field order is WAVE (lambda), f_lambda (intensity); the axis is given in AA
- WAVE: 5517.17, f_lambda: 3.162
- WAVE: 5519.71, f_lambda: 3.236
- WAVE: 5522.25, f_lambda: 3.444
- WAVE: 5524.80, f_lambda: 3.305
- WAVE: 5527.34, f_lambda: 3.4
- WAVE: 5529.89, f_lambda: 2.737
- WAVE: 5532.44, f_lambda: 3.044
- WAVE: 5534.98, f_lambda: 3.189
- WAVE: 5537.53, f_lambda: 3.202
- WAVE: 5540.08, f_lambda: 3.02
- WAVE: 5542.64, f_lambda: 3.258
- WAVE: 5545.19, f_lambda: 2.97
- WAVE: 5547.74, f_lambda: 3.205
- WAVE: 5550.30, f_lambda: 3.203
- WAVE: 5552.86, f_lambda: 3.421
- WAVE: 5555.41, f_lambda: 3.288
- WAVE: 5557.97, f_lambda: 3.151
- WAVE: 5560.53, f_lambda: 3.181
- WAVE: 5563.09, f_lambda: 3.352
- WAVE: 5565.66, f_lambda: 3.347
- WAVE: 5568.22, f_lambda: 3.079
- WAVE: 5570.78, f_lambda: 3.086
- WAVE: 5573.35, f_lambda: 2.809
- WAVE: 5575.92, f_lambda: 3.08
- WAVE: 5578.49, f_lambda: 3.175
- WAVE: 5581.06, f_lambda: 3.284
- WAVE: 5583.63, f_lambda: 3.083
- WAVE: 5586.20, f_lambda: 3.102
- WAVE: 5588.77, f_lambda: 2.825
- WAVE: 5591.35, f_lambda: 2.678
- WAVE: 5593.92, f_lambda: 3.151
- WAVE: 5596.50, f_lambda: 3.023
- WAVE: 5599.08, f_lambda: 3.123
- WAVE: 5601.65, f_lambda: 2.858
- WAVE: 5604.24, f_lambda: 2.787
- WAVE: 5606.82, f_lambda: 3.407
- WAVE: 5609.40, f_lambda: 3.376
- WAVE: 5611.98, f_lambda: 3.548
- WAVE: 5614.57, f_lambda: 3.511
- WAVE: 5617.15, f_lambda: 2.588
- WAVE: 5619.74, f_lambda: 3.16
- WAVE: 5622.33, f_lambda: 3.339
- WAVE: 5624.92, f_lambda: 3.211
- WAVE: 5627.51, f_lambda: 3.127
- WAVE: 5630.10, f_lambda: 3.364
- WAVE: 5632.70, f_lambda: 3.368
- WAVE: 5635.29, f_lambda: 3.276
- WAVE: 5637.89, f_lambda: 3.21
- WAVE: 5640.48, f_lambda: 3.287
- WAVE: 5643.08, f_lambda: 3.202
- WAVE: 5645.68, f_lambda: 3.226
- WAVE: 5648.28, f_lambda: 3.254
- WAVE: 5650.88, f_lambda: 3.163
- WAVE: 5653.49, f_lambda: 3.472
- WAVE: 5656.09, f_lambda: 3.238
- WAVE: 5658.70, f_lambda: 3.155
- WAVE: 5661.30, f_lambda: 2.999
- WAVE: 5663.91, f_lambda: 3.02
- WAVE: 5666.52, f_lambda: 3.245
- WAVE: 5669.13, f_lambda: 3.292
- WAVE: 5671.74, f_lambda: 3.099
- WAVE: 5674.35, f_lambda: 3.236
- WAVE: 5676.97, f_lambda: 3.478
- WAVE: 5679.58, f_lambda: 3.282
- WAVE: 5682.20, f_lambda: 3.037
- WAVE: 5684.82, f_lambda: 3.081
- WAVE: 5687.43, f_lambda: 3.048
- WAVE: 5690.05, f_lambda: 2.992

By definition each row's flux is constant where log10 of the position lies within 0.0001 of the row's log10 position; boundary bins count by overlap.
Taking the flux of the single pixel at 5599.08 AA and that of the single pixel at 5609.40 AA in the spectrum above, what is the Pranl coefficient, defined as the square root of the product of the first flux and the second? 3.25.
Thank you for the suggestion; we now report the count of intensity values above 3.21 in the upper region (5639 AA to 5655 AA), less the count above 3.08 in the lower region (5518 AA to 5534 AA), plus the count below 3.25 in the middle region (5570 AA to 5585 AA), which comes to 5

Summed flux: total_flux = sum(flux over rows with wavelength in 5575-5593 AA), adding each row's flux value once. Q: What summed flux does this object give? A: 21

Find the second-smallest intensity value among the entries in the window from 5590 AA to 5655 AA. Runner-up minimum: 2.678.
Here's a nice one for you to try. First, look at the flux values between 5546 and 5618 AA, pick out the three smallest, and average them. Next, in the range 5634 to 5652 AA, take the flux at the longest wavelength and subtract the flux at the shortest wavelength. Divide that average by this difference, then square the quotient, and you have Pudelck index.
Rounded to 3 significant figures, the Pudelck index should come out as 564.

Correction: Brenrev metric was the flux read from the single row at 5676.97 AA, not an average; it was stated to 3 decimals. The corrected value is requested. 3.478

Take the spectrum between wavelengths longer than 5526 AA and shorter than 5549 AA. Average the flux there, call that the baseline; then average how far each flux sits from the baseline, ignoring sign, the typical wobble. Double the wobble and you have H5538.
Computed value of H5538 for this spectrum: 0.30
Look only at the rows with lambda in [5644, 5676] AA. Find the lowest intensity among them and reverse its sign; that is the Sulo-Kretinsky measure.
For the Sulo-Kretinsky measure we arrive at -3.00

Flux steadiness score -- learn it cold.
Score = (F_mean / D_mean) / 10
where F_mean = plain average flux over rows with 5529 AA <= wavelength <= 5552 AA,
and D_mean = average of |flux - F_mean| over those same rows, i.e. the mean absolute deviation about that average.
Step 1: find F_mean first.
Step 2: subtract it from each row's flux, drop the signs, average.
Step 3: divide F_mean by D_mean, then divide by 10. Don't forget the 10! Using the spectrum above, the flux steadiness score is 2.3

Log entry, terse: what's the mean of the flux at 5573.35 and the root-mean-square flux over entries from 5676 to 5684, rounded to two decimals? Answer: 3.04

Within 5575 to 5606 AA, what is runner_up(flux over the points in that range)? 3.175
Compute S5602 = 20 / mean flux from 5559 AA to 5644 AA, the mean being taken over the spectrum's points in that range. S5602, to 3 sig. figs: 6.35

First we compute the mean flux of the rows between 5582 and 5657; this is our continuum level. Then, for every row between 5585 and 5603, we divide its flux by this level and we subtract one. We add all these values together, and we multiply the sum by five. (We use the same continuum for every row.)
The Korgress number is -2.3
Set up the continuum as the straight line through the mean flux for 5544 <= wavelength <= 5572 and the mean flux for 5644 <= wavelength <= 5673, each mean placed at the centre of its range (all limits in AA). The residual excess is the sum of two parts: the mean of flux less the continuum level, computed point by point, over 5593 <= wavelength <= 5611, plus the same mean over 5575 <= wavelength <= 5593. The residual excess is -0.27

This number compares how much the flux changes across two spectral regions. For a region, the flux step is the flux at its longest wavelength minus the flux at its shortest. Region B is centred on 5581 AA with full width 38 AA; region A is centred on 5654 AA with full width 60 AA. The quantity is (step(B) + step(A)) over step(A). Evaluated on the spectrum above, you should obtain 2.3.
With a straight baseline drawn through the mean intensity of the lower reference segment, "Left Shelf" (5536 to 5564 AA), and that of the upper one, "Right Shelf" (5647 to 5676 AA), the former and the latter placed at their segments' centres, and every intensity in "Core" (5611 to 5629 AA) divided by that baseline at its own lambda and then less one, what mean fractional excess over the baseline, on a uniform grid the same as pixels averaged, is 0.00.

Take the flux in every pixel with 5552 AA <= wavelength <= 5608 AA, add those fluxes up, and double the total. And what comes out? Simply 137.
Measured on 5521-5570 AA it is 122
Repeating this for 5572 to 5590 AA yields 43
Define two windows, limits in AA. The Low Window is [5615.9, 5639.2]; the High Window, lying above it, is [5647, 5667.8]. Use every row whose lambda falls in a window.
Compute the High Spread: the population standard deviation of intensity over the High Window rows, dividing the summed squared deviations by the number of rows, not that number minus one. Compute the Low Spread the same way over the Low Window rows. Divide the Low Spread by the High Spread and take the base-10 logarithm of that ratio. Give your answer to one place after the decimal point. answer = 0.2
